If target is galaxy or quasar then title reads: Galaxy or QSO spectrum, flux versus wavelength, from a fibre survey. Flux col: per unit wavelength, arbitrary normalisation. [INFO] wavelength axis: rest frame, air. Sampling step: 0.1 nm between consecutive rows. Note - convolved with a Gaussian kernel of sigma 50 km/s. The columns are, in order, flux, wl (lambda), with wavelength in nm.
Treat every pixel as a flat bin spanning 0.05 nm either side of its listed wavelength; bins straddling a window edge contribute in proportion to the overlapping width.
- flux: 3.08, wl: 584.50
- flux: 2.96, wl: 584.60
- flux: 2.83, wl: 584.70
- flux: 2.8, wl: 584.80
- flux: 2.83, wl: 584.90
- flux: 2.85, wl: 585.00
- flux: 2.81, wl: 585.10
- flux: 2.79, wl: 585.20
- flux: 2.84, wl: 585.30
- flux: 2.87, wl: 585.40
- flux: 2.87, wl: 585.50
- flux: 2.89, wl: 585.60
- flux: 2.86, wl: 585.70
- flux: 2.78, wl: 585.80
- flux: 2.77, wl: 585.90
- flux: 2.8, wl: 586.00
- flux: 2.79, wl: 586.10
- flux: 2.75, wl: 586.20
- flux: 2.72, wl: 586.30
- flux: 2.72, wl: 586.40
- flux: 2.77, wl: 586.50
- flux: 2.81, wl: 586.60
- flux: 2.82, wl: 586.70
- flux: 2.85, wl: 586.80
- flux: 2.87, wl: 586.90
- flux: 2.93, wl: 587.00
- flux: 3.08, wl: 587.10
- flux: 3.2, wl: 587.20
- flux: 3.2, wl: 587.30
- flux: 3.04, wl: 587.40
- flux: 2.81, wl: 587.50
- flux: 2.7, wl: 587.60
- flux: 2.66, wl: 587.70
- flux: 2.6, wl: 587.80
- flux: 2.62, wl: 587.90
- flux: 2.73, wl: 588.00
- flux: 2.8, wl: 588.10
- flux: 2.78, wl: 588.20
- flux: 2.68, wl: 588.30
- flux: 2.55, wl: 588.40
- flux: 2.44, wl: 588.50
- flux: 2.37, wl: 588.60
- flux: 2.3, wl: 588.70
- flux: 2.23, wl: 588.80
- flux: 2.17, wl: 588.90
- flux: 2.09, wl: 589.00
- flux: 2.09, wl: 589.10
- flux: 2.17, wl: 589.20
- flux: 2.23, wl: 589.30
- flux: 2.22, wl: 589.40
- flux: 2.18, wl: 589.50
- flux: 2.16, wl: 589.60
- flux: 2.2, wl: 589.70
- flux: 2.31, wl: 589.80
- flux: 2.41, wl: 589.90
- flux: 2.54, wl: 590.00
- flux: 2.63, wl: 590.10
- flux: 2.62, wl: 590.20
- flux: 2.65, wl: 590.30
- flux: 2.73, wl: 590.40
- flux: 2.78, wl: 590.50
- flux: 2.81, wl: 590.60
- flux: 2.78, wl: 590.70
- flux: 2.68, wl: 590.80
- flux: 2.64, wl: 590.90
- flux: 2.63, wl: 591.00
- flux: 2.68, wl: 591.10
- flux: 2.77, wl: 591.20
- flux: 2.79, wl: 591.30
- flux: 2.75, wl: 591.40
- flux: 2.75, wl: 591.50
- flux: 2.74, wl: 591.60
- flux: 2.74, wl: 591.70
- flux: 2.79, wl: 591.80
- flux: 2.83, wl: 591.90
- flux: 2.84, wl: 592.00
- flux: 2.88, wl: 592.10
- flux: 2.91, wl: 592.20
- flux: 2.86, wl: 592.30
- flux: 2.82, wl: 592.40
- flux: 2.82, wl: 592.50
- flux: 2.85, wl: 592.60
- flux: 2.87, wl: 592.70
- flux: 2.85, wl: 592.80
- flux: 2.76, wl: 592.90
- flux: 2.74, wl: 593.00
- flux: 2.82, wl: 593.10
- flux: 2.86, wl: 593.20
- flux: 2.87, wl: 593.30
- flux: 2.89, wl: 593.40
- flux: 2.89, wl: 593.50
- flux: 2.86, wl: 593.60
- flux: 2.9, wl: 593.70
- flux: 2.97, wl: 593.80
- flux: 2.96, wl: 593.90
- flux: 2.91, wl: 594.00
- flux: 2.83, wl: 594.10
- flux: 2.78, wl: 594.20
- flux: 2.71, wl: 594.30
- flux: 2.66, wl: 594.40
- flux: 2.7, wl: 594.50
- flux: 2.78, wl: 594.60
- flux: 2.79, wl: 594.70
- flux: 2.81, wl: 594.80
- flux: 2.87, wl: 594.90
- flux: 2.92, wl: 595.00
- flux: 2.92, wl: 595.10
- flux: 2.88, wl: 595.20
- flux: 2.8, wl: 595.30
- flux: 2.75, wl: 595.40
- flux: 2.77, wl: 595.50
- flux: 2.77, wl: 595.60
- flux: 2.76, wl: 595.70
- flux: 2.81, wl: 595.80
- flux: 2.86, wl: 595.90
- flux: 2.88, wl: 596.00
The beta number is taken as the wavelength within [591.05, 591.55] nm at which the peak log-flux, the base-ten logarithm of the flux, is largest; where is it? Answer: 591.30 nm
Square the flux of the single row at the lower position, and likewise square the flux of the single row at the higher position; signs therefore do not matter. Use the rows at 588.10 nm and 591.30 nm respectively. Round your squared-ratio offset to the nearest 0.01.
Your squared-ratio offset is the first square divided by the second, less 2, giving -0.99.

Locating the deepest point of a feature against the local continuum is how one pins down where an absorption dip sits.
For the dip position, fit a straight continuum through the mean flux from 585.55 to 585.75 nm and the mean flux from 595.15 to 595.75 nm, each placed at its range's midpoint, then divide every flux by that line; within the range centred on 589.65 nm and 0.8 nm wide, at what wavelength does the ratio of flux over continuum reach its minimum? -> 589.60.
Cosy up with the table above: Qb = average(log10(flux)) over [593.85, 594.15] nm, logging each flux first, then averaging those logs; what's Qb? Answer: 0.462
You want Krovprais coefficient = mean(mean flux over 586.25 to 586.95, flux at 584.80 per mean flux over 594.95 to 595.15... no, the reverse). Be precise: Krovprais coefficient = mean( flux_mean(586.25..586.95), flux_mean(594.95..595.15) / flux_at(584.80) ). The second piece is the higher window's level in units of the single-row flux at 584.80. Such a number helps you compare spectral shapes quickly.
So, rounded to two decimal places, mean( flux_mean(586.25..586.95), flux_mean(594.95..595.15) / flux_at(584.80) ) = 1.92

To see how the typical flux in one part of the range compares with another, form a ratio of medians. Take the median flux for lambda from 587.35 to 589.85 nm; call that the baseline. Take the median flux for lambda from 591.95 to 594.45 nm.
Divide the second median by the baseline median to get 1.21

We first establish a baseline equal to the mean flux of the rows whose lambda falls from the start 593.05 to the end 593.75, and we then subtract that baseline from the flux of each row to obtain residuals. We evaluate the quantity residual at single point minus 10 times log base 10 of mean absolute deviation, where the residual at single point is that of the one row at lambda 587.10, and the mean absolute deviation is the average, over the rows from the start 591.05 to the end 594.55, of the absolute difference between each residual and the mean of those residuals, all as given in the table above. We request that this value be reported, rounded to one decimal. 12.2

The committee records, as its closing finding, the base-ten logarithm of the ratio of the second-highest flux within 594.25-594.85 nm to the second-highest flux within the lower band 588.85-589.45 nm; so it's 0.099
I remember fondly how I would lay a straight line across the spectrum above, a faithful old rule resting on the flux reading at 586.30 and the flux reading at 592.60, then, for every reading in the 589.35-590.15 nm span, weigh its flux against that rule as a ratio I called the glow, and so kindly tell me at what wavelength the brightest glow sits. 590.10 nm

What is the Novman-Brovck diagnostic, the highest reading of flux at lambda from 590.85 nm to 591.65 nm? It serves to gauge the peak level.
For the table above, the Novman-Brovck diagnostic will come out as 2.79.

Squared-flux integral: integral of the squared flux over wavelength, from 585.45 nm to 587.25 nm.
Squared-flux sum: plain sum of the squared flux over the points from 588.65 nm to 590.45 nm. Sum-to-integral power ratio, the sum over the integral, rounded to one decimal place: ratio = 6.7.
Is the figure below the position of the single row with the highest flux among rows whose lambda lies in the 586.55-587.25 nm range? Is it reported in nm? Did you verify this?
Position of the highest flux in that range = 587.20 nm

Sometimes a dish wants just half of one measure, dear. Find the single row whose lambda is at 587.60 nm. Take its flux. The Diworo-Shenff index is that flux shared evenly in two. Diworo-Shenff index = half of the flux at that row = 1.35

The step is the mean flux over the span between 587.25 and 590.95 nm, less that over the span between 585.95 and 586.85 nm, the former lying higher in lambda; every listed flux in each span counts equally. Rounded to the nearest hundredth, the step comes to -0.25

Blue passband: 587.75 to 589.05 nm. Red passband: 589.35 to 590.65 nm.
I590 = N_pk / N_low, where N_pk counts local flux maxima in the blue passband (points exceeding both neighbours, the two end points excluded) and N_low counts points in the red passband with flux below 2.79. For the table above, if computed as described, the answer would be 0.083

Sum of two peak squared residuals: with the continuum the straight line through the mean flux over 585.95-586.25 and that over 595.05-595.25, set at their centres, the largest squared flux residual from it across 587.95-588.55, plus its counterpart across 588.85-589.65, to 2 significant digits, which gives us 0.67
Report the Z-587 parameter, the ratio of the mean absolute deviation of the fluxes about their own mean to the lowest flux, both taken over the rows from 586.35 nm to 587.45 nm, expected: 0.052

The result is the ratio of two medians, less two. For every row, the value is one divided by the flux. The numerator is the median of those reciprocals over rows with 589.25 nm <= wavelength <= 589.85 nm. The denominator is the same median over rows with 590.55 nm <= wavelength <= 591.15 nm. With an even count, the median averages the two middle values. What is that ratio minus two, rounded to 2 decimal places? -0.79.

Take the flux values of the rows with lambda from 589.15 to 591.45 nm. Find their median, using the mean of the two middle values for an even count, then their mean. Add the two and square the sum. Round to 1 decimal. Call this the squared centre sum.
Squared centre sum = 26.7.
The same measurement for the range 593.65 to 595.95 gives 31.7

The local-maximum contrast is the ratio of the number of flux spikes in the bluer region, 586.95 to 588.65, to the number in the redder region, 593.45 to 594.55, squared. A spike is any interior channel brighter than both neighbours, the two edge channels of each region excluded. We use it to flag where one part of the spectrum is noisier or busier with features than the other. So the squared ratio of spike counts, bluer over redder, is 1.0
